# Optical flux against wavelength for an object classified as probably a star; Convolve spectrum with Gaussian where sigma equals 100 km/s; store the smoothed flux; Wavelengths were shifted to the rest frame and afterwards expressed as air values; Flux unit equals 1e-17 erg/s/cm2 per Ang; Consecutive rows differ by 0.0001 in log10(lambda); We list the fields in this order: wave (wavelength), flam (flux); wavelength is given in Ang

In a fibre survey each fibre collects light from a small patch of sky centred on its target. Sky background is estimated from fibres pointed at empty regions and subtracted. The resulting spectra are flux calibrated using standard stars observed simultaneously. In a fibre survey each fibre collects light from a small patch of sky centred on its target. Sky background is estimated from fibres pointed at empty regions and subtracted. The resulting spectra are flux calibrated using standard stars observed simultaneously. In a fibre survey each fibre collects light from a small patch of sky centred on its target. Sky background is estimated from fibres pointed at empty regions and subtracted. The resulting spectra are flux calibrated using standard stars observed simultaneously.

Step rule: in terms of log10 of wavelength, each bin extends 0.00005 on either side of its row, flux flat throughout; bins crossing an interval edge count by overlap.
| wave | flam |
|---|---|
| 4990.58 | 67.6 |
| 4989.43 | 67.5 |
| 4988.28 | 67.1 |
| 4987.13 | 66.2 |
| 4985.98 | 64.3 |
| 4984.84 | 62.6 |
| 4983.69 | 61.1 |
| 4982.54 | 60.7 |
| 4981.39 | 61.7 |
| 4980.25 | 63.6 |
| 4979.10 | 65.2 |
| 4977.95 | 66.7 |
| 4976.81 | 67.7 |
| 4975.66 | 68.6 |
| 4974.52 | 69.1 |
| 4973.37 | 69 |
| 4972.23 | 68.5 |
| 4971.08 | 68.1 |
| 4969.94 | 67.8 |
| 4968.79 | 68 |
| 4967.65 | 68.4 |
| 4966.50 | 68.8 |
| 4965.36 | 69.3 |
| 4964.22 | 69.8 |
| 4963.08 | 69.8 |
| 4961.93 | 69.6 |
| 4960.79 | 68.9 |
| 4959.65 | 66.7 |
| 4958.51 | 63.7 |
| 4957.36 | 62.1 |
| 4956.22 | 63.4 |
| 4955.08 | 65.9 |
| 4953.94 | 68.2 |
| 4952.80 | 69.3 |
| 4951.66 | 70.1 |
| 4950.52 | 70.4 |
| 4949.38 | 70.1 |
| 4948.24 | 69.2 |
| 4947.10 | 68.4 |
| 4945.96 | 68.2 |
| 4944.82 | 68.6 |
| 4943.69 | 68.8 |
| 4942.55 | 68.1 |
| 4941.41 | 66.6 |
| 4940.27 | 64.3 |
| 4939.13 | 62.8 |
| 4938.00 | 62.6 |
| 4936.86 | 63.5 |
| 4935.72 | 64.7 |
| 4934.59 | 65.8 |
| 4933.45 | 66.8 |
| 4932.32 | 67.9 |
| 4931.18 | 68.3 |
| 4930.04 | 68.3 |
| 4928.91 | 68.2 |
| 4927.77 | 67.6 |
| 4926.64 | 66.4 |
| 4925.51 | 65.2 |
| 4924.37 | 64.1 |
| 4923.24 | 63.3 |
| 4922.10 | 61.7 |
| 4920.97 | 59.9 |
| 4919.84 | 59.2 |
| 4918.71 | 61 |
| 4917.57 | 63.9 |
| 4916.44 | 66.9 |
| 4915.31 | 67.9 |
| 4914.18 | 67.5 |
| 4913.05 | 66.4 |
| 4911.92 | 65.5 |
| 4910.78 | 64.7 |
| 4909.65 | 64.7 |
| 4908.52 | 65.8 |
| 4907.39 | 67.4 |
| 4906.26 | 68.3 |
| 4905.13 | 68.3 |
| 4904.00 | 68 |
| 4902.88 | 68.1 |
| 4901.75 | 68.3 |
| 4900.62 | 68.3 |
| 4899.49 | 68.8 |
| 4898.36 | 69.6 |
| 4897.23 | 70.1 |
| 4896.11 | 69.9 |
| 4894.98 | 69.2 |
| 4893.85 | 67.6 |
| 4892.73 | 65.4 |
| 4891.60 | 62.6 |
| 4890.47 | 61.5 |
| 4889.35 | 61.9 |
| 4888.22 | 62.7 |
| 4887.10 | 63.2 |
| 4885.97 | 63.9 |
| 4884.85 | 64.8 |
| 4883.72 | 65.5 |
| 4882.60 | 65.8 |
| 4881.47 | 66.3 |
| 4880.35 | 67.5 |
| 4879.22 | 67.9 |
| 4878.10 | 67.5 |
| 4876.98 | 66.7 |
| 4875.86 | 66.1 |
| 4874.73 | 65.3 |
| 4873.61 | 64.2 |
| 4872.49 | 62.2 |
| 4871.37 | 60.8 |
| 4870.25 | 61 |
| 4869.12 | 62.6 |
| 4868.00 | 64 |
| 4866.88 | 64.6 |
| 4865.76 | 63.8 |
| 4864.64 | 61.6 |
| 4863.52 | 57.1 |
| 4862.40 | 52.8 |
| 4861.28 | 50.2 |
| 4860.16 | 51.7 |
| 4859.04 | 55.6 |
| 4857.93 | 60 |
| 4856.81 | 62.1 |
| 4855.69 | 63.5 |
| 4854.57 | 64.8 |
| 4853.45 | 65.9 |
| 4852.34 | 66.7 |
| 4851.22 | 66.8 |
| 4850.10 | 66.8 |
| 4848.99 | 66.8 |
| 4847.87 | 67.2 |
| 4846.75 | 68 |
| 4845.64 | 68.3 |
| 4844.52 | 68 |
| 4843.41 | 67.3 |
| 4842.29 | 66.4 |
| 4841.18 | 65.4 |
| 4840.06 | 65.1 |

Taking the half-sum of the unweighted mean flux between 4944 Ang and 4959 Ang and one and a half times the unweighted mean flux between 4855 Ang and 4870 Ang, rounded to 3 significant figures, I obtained 78.2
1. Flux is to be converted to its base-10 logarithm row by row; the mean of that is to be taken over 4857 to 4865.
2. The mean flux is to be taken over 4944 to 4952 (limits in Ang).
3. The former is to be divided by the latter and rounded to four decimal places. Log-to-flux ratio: 0.0252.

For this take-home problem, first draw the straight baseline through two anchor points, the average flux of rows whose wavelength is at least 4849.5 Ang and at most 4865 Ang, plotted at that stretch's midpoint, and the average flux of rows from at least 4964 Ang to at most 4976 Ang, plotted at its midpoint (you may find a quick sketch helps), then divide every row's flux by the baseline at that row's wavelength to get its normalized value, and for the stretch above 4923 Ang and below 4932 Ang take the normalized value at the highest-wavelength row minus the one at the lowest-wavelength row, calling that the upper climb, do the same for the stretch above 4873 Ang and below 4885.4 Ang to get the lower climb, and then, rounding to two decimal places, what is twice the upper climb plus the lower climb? 0.13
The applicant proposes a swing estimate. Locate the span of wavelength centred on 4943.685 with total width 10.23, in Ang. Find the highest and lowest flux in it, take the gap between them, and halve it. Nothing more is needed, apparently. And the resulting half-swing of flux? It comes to 3.2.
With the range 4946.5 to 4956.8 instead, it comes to 3.5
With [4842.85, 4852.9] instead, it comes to 0.8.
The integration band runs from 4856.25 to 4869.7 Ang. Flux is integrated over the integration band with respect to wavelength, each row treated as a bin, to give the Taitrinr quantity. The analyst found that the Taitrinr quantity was 791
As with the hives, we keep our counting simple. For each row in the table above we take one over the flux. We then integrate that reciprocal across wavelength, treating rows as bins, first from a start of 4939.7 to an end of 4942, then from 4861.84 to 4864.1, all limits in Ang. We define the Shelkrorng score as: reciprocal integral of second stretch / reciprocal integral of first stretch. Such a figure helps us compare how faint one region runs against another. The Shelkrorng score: 1.17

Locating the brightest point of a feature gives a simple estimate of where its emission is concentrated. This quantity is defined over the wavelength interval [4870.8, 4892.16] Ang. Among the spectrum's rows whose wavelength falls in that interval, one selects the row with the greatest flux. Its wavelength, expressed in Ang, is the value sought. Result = 4879.22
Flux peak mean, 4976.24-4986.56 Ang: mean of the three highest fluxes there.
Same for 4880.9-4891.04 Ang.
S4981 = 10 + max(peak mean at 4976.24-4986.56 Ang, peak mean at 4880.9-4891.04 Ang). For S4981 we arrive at 76.5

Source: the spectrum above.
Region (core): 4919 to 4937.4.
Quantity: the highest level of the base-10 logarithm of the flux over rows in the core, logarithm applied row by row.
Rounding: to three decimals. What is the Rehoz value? 1.834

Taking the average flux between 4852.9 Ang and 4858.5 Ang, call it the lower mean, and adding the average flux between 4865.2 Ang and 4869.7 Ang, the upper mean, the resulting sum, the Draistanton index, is 127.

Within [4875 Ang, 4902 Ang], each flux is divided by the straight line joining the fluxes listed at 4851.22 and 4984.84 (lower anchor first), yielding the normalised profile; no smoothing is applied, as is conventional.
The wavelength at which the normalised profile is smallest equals 4890.47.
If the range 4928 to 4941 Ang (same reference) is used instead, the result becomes 4938.00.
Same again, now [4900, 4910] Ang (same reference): 4909.65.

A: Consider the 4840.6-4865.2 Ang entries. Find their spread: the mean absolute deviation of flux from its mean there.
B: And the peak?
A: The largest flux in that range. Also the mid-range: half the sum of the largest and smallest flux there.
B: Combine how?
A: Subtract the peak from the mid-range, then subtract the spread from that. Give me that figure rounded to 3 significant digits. -13.8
